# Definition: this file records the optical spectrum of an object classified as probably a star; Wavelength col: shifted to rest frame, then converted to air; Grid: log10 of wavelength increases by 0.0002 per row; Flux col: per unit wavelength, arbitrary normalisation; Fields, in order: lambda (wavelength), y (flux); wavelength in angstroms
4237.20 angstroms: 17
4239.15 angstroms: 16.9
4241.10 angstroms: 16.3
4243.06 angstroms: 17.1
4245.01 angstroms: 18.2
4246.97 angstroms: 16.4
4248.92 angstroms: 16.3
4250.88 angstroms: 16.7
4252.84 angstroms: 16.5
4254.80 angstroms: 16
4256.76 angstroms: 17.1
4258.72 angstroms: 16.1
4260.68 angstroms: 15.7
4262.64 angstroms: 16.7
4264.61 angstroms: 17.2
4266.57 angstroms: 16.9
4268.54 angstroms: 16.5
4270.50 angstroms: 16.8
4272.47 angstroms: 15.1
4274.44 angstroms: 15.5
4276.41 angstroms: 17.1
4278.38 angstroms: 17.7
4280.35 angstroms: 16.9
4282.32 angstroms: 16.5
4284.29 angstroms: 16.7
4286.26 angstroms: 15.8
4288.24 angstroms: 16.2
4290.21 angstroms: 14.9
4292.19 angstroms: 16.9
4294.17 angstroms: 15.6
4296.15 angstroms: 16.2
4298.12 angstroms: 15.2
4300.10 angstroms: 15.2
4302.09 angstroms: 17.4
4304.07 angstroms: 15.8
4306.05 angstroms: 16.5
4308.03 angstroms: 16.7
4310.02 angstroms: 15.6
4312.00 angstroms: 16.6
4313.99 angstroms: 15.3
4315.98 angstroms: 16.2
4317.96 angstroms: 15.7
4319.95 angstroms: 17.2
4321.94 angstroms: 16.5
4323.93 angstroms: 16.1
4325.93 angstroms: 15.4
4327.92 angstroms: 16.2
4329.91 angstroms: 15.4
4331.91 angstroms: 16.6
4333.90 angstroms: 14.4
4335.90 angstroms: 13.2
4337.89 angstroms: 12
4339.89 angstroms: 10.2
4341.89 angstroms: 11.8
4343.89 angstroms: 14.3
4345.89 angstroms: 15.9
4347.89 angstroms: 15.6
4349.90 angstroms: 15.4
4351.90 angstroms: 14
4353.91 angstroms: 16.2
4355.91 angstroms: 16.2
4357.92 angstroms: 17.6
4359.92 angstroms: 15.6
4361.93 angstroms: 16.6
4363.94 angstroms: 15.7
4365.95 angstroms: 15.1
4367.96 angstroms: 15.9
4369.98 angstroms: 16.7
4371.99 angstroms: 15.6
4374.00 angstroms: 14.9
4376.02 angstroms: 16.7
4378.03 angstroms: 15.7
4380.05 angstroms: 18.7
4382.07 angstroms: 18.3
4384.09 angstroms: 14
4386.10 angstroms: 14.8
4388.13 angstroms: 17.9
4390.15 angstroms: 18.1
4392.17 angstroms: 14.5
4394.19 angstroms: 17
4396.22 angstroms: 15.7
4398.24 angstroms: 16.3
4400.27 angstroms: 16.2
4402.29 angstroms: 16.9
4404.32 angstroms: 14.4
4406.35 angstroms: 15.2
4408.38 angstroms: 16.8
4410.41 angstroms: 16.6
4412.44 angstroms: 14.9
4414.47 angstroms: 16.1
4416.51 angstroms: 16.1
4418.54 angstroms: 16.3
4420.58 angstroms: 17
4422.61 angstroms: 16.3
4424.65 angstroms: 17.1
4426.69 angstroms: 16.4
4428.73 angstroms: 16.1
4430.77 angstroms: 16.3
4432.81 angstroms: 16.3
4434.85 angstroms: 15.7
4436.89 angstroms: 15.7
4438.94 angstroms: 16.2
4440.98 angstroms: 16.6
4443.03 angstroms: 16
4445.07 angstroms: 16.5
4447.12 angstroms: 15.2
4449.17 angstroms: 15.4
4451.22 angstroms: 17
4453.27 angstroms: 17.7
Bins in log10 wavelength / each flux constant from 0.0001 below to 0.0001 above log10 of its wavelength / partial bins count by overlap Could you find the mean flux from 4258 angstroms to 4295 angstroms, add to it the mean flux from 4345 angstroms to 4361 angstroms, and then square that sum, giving 1035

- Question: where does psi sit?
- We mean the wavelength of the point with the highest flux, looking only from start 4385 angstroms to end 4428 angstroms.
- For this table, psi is 4390.15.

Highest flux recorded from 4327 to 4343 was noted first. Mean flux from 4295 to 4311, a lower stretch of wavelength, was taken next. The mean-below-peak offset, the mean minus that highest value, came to -0.53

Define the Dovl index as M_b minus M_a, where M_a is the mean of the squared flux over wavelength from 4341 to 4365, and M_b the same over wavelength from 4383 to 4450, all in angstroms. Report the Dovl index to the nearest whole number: 20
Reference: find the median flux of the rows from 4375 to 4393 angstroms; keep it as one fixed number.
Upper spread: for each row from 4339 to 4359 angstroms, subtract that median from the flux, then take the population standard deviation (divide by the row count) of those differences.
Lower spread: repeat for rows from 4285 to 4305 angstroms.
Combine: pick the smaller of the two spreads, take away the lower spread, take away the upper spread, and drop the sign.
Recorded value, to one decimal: 2.1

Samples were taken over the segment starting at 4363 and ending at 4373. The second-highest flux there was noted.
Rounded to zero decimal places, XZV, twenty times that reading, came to 318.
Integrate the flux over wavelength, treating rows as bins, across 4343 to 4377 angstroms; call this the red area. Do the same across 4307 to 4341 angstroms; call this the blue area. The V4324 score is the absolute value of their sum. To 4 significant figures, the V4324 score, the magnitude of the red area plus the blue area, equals 1054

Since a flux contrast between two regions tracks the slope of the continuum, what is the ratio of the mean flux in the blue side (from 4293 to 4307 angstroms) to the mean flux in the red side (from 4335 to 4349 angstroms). 1.20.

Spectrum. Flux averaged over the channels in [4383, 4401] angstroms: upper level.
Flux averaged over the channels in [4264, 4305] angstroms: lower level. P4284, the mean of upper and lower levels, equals 16.2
